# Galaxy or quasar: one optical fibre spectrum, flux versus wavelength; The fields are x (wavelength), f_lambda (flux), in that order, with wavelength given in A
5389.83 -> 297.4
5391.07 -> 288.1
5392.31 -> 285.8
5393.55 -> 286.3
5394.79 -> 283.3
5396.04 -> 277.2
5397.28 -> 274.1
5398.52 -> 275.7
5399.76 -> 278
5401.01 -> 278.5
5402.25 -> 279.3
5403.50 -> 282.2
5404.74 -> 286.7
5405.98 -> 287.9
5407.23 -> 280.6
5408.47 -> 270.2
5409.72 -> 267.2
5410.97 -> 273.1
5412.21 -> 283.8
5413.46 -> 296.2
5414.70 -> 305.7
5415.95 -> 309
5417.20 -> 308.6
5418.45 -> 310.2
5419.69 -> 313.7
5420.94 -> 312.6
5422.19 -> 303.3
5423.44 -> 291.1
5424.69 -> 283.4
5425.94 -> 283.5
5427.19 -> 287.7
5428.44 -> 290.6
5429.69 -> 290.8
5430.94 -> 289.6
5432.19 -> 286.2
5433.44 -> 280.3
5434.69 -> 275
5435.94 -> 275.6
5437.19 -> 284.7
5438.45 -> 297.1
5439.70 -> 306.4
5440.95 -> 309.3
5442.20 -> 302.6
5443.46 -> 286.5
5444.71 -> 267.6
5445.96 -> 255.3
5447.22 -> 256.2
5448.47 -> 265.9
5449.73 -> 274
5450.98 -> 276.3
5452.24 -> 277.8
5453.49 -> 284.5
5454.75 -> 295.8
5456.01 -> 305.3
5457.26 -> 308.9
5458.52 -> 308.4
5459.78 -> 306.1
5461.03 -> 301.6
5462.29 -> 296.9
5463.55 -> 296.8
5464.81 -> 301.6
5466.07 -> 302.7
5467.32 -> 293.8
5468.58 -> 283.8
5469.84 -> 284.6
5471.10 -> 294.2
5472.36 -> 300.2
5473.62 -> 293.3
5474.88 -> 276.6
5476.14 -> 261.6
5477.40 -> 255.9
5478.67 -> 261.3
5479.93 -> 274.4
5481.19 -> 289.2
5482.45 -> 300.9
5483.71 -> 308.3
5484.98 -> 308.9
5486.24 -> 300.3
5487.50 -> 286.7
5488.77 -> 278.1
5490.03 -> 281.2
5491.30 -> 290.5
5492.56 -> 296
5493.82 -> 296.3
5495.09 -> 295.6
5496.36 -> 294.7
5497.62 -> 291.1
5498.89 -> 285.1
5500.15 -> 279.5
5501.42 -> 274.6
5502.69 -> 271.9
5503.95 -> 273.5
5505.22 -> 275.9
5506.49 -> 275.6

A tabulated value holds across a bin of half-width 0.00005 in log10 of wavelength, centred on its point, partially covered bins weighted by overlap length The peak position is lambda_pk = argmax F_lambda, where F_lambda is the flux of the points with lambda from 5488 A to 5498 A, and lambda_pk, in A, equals 5493.82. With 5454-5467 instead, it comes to 5457.26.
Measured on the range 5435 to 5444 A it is 5440.95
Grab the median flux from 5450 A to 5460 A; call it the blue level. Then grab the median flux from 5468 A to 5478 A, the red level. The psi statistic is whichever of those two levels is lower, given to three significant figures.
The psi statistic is 284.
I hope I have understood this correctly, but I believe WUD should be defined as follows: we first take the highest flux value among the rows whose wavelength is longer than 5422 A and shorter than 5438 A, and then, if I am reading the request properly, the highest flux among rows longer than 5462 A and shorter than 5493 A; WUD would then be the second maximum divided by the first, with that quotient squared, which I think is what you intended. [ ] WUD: 1.04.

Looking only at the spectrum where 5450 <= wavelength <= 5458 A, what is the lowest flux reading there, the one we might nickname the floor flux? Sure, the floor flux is 276.3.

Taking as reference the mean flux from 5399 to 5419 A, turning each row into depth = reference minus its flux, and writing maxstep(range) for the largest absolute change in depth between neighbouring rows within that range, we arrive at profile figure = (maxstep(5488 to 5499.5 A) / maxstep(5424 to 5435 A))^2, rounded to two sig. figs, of 2.5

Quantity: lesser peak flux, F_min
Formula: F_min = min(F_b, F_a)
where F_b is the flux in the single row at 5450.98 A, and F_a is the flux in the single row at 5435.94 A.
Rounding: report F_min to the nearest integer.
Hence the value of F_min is 276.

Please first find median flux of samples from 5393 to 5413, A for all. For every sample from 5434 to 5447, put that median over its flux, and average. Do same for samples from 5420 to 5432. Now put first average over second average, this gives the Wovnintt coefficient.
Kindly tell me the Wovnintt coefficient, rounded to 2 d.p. 1.03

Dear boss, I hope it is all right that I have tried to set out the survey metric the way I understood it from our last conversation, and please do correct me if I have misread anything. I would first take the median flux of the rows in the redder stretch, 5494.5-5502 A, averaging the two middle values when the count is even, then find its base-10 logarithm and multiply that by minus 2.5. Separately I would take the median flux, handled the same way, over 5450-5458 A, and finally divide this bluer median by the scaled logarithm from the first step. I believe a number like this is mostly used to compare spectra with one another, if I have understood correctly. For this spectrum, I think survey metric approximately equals -47.2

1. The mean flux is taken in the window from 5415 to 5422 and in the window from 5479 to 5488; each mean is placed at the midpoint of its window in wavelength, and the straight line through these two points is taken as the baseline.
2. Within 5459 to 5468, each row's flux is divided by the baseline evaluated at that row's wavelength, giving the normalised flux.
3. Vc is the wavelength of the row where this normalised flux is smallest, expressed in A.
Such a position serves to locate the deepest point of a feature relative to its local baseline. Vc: 5467.32 A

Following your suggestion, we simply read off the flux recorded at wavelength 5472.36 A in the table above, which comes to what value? 300.2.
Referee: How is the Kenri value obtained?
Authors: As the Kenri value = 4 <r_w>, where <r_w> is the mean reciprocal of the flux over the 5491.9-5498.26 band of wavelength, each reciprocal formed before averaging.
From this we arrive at 0.0136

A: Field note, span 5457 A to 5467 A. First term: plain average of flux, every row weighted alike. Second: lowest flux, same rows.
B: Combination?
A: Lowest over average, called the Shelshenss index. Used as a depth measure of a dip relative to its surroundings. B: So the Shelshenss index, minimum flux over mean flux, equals 0.98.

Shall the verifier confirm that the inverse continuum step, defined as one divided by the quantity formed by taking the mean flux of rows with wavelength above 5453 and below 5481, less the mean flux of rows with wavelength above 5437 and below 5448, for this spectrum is 0.2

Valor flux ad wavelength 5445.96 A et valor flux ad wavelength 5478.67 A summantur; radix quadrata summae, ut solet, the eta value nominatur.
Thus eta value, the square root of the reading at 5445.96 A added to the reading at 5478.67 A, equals 22.7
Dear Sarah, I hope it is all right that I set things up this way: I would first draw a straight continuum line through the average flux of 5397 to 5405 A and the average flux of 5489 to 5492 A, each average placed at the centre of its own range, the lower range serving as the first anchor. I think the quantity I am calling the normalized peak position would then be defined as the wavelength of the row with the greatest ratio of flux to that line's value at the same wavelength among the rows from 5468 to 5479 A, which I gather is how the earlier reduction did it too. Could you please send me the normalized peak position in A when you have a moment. 5472.36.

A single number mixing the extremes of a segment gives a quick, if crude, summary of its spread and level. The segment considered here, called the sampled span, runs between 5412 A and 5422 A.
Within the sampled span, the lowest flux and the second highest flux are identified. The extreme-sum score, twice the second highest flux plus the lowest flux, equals 909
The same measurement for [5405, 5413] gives 835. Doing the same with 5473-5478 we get 809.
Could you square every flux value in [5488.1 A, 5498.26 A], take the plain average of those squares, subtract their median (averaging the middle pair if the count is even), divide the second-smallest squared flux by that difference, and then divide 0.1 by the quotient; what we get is -0.0018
